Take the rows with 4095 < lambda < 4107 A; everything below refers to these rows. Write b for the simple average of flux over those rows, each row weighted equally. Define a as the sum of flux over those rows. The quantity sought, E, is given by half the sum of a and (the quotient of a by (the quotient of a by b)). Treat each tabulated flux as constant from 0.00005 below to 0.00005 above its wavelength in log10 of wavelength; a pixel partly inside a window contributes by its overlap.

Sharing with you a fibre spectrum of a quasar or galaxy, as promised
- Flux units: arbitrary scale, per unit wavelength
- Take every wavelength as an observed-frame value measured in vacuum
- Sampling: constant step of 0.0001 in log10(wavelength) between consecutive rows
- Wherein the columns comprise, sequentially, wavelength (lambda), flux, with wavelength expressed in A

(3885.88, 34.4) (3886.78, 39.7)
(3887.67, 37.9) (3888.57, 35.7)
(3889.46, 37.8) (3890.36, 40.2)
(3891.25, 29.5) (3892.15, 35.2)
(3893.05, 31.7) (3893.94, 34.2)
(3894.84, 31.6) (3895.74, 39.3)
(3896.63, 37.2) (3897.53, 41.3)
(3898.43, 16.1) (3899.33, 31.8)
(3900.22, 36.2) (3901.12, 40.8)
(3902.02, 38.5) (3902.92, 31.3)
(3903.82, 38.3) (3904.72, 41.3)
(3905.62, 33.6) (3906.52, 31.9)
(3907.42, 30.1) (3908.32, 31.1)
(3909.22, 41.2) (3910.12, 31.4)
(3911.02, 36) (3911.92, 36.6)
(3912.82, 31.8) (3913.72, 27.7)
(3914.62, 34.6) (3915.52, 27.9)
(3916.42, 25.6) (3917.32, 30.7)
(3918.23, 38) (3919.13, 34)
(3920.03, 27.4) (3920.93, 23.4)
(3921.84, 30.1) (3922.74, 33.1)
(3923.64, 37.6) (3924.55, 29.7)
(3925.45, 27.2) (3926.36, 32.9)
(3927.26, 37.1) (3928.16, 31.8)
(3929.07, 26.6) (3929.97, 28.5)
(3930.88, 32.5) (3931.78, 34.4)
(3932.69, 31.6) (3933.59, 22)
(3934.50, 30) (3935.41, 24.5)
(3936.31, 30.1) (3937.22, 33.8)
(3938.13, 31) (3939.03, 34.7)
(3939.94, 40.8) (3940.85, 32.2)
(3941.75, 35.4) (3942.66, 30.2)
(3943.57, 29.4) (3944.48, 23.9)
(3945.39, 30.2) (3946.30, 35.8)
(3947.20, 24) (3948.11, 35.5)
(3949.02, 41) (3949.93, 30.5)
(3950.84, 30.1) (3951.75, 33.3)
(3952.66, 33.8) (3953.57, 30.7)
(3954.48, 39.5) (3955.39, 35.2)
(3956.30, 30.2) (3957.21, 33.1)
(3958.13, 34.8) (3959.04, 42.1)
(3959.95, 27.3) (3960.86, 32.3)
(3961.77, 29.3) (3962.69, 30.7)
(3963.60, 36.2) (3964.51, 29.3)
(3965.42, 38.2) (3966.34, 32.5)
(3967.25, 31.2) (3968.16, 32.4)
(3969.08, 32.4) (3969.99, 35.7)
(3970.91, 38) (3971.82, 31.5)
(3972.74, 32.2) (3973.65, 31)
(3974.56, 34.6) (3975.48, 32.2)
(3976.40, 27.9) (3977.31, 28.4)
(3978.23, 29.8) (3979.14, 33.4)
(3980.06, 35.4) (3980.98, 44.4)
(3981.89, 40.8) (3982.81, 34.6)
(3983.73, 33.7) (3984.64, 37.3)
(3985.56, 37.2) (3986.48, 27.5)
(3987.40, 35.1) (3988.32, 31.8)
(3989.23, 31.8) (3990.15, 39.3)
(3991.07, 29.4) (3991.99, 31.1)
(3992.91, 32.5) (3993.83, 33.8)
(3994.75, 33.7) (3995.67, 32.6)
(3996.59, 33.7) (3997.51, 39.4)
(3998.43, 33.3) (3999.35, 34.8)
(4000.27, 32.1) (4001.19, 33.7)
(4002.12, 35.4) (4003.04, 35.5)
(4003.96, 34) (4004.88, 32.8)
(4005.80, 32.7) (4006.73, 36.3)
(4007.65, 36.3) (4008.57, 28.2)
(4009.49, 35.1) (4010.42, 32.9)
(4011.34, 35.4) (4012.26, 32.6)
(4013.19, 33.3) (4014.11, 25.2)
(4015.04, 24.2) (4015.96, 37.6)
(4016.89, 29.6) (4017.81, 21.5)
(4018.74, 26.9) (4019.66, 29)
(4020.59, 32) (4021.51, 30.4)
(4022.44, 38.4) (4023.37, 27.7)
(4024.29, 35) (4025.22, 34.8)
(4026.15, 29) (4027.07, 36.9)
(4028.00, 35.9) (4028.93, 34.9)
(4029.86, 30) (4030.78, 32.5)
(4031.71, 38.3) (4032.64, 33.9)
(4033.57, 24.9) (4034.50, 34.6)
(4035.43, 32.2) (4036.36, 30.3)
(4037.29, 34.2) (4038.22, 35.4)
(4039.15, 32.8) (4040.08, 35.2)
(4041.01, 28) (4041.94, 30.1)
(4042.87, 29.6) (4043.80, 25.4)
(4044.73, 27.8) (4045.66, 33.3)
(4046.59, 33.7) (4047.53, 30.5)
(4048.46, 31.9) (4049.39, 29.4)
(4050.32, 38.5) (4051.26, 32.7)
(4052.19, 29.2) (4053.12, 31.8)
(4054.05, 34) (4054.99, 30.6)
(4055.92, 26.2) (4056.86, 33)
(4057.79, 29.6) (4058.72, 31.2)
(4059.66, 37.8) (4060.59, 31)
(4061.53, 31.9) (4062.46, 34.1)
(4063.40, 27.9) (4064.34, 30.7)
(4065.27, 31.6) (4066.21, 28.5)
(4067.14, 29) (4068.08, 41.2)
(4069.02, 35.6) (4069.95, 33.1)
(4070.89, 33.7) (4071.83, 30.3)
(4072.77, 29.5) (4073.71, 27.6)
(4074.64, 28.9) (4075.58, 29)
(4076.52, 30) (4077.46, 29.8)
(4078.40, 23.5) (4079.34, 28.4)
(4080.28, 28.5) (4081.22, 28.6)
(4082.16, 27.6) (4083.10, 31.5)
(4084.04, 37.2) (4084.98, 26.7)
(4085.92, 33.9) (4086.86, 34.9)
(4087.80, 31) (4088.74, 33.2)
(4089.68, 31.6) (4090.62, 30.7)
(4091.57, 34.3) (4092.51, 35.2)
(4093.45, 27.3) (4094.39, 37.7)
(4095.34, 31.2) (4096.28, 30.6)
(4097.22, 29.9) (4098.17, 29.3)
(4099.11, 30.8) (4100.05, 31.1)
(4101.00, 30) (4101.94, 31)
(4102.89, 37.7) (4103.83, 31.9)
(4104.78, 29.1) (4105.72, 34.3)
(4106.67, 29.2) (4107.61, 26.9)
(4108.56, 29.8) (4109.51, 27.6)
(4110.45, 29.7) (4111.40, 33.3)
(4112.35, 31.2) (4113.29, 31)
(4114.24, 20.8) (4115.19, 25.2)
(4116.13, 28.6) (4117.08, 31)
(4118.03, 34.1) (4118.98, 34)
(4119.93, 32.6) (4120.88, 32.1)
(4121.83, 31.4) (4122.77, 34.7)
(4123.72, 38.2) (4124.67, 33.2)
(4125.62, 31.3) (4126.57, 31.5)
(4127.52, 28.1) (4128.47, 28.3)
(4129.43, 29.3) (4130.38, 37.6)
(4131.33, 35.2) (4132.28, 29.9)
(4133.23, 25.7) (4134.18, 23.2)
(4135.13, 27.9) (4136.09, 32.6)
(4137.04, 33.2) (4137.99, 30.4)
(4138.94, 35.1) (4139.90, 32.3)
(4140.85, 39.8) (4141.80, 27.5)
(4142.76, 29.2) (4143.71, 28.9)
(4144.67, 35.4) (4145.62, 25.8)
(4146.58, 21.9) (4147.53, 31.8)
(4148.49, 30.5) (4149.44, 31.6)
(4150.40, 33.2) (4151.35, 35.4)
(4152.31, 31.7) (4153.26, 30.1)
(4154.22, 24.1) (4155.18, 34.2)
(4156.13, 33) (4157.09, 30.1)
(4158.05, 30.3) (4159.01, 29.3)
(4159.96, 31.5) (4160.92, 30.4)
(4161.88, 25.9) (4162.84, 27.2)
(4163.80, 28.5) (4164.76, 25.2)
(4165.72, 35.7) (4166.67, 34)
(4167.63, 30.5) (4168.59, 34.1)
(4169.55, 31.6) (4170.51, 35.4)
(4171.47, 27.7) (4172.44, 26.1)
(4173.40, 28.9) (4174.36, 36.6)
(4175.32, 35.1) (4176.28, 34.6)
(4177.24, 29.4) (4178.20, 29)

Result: 219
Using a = 406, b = 31.2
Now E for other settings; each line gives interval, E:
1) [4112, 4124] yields 218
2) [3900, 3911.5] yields 249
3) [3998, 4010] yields 237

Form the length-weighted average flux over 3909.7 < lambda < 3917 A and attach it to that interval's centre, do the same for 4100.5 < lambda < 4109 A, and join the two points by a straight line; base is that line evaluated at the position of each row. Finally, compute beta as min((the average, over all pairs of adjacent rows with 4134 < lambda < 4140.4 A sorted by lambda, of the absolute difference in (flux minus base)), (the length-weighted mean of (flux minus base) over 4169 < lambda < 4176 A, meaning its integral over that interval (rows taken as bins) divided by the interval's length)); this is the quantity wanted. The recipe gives 0.8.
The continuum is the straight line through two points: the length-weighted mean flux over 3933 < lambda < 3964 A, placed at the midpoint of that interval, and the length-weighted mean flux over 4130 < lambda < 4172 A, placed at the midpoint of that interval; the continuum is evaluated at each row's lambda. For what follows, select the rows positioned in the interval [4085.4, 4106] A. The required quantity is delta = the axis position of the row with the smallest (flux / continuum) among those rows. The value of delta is 4093.45 A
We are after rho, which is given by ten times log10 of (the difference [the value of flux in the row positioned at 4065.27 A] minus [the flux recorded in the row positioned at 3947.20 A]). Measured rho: 8.8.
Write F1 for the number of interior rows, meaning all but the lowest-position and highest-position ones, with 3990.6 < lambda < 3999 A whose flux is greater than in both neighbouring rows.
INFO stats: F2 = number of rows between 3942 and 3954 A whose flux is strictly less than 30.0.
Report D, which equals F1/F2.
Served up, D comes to 0.7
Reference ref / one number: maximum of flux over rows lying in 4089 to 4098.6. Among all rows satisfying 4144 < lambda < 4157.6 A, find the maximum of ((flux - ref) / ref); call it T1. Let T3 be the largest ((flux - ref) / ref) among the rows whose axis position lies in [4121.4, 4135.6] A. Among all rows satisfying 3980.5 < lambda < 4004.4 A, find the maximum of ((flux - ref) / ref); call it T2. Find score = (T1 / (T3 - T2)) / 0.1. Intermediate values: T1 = -0.06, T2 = 0.18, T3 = 0.013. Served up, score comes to 4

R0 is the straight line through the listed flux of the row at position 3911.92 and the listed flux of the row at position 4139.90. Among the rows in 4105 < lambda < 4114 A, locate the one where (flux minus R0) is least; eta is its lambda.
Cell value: 4107.61 A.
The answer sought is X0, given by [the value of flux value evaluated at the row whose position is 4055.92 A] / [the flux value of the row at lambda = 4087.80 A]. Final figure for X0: 0.85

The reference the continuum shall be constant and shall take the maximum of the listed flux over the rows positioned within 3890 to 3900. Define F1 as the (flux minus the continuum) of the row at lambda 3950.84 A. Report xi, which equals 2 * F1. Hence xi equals -22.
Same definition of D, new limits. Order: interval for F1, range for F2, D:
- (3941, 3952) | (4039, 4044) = 0.7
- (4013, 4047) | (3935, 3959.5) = 2.5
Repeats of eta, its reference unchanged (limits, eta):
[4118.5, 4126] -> 4125.62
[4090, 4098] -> 4093.45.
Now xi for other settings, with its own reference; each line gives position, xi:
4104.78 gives -24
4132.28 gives -23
